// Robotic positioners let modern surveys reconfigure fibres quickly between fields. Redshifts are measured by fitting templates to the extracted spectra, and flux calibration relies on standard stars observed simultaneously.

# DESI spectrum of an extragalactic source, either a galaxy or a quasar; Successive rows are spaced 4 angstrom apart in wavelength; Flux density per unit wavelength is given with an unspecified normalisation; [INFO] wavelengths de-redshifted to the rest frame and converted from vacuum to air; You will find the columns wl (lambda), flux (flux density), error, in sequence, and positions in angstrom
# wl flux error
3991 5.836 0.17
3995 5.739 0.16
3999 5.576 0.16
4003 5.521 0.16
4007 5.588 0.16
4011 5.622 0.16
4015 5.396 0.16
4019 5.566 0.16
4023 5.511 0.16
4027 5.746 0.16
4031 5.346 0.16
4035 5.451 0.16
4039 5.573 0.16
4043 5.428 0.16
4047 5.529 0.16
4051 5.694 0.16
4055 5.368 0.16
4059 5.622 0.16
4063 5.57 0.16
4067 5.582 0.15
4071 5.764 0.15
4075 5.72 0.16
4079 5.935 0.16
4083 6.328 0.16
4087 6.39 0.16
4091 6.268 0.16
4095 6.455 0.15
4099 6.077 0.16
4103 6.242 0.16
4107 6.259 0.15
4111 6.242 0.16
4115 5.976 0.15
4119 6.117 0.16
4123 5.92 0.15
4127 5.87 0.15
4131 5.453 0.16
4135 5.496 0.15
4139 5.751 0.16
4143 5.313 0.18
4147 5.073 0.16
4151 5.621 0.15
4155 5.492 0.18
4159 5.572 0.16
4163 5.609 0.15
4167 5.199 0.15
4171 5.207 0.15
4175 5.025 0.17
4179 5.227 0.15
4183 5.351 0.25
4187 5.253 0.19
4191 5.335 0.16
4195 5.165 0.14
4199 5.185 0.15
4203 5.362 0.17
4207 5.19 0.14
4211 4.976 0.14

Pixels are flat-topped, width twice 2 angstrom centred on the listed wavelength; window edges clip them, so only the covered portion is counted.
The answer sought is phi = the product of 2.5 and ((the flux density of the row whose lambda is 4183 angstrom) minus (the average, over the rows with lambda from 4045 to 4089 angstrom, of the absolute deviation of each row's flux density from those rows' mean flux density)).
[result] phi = 12.8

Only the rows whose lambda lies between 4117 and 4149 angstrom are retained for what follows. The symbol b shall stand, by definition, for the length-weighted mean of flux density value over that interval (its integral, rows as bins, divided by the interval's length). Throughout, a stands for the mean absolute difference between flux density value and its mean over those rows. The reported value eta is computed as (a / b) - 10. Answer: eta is -9.95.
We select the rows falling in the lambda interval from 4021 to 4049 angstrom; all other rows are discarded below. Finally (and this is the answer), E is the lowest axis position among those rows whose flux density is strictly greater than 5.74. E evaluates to 4027 angstrom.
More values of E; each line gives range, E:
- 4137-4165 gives 4139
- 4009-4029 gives 4027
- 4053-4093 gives 4071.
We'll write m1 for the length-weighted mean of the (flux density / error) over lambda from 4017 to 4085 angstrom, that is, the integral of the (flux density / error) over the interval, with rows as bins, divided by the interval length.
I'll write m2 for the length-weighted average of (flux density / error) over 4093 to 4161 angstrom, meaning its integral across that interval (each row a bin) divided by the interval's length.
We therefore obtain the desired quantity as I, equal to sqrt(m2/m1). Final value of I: 1.021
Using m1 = 35.5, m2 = 36.9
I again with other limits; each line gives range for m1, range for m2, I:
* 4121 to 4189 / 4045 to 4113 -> 1.061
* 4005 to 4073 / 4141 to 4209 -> 0.969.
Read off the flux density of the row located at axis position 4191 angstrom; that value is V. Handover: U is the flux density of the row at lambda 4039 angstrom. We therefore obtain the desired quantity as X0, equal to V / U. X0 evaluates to 0.96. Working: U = 5.573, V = 5.335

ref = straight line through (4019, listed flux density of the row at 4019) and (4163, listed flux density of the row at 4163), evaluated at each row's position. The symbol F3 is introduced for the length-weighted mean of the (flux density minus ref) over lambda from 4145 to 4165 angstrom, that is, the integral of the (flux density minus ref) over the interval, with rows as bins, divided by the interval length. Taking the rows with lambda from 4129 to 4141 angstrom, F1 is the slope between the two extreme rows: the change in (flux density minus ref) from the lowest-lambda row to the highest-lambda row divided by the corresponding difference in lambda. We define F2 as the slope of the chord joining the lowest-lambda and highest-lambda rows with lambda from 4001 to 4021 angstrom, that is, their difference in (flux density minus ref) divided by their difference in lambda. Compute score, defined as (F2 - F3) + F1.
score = 0.17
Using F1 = 0.037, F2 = 0.003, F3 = -0.133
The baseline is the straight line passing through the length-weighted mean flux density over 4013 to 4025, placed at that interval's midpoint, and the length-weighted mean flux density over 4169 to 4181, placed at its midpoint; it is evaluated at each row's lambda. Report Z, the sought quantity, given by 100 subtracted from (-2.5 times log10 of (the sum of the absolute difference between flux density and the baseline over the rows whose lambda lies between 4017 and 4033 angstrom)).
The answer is -99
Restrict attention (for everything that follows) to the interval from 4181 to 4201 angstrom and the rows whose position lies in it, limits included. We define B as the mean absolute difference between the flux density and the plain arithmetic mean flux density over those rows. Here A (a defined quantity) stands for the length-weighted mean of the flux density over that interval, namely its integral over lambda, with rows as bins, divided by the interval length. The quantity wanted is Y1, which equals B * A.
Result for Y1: 0.36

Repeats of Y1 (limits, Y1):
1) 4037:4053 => 0.43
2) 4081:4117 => 0.63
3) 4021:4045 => 0.56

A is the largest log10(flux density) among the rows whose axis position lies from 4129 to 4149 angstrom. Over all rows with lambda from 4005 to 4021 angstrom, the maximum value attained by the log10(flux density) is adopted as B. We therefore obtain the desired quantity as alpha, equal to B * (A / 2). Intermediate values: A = 0.760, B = 0.750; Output 0.285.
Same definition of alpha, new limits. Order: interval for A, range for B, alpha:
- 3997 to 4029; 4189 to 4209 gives 0.277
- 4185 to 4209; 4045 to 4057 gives 0.275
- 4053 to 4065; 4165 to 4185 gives 0.273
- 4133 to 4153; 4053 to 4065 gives 0.285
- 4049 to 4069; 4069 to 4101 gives 0.306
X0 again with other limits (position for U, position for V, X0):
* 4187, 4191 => 1.02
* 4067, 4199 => 0.93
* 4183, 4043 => 1.01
